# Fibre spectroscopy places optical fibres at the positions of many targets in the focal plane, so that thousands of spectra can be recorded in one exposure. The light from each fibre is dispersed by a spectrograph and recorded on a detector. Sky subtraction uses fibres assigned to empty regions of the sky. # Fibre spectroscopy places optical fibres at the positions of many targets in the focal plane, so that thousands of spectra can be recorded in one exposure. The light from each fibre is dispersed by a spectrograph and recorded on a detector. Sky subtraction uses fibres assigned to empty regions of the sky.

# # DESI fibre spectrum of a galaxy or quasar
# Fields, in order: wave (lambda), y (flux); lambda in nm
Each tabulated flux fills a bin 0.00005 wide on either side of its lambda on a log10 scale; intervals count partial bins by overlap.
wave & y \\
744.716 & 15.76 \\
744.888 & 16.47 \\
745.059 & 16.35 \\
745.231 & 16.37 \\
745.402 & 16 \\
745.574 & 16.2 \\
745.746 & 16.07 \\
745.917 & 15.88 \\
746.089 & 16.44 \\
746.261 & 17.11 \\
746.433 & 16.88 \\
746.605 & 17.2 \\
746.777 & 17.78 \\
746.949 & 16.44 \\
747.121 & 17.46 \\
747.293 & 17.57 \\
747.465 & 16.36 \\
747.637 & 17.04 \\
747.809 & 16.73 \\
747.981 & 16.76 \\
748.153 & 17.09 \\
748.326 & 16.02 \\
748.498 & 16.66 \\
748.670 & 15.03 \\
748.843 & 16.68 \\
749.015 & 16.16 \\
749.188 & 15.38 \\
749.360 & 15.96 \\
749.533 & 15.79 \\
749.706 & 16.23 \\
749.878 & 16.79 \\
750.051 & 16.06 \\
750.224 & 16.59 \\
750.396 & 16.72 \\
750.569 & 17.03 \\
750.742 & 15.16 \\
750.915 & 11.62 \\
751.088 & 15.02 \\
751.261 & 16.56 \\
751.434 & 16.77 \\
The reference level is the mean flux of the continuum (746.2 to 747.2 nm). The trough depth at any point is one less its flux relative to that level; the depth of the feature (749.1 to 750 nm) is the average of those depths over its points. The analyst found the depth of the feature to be 0.065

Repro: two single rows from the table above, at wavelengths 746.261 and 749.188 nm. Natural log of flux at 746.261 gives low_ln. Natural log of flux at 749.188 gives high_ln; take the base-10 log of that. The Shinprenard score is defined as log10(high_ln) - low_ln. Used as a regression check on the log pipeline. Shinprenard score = -2.40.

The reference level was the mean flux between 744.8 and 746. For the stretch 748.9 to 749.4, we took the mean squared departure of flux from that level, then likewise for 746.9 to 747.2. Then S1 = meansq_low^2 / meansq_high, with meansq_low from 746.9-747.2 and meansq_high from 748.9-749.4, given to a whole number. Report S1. 3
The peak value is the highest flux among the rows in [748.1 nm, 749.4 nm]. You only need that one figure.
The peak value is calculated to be 17.09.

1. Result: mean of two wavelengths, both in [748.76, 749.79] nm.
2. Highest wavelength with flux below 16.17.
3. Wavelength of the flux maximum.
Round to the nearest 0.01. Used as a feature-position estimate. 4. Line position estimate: 749.19 nm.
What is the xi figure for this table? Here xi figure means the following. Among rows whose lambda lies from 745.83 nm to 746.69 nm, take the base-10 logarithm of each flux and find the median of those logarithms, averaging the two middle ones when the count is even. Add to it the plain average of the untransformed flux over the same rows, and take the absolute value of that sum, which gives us 17.9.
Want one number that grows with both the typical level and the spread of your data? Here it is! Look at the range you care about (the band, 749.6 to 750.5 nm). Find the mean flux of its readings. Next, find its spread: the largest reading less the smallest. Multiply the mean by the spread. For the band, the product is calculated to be 12.0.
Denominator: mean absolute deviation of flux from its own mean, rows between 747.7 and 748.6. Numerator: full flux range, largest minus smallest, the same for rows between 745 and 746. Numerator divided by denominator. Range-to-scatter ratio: 1.9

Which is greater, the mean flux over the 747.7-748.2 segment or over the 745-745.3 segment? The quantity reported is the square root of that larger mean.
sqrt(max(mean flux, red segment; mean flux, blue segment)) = 4.11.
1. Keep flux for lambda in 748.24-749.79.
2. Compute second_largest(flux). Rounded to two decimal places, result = 16.66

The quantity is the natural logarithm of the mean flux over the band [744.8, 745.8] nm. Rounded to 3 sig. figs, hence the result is 2.79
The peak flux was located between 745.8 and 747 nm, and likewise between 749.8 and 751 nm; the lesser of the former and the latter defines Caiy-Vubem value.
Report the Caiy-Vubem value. 17.0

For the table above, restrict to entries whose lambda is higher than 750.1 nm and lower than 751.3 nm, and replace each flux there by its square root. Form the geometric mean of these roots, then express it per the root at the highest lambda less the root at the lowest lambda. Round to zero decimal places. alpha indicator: -1066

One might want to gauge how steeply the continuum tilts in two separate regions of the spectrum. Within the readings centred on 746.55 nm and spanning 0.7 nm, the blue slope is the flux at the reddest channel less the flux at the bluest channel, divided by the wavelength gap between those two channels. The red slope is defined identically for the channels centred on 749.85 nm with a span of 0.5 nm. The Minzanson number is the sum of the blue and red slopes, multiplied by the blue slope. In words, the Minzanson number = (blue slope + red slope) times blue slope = 1.0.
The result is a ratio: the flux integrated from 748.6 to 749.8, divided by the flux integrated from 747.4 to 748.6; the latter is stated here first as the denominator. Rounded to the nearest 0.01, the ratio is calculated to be 0.95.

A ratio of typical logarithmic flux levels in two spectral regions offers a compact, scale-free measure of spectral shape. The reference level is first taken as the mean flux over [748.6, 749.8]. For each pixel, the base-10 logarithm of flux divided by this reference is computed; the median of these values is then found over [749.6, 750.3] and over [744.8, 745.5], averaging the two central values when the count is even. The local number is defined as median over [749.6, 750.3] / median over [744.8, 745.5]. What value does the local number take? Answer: 1.1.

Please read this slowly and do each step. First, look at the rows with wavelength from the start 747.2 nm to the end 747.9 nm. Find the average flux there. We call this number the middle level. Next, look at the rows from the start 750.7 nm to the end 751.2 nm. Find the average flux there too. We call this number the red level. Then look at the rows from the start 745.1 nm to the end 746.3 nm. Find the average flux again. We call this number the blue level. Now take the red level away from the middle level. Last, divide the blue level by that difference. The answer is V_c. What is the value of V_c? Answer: 5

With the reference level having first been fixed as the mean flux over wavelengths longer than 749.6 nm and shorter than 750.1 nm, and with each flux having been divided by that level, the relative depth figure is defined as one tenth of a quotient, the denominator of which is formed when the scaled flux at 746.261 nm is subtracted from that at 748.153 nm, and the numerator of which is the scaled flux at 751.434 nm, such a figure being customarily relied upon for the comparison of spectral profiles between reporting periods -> -84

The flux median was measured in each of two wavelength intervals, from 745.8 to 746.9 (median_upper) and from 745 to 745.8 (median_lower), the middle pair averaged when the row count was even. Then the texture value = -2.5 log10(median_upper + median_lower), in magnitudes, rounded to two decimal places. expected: -3.80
